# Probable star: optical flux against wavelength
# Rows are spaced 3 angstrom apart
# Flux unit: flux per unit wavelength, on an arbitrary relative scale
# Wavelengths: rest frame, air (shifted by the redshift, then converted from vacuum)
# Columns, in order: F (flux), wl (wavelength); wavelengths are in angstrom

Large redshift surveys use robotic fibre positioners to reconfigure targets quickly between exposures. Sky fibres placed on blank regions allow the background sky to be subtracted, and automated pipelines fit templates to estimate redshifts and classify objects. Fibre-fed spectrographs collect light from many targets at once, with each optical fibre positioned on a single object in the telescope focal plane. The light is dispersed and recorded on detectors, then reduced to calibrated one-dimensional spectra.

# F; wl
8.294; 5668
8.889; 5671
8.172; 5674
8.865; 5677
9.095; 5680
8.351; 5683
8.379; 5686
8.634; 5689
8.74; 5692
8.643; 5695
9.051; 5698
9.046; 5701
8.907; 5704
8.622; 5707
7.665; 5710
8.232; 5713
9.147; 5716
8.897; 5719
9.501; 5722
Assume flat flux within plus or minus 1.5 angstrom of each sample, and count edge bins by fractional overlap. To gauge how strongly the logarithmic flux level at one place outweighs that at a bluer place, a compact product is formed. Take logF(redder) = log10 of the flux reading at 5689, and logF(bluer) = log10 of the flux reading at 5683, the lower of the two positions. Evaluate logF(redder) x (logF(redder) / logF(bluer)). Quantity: 0.95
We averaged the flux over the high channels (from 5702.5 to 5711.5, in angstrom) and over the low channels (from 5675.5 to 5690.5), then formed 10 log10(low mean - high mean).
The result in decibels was -5.7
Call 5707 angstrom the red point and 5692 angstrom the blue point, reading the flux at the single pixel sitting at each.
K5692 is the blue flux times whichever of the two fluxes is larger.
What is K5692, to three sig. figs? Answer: 76.4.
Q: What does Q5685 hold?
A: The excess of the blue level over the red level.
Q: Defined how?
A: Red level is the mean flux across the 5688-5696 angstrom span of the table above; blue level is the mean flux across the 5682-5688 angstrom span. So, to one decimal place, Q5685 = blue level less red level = -0.3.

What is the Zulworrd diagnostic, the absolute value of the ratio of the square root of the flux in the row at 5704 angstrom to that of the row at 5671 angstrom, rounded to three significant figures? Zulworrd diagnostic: 1.00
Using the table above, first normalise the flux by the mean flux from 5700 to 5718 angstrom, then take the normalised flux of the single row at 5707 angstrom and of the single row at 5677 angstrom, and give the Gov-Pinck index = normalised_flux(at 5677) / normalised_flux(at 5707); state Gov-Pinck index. 1.03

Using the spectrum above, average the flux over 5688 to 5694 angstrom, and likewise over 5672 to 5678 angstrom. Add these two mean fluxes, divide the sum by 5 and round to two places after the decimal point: 3.44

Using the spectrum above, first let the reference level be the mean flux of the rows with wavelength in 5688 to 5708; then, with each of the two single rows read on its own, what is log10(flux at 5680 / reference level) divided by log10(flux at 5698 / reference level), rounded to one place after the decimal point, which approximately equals 1.2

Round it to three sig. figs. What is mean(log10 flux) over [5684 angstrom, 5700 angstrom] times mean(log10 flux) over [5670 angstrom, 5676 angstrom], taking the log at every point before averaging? 0.874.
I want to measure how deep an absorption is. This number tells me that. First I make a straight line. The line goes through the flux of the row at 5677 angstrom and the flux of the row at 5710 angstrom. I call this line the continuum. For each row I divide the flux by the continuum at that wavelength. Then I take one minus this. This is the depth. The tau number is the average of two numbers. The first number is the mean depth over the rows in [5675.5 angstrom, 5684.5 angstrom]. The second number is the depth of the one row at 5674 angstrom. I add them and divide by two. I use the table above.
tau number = 0.044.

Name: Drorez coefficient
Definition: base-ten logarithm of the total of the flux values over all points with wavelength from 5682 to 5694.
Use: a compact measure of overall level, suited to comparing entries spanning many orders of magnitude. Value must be 1.53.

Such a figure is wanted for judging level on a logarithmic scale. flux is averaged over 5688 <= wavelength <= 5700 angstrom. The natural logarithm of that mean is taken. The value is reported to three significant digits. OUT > 2.17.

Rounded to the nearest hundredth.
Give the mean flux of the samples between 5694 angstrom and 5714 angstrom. 8.60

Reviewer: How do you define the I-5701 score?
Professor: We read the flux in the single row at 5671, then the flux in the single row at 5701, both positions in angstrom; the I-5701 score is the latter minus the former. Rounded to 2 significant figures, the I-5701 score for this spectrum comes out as 0.16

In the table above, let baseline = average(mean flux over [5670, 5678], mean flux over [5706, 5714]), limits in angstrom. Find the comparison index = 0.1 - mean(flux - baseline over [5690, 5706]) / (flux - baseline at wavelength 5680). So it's -1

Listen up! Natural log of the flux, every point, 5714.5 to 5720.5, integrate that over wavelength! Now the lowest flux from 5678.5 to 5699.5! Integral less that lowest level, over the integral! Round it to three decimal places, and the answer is 0.367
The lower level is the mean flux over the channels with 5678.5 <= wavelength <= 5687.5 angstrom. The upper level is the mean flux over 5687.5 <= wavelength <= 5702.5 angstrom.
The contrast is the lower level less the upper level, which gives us -0.21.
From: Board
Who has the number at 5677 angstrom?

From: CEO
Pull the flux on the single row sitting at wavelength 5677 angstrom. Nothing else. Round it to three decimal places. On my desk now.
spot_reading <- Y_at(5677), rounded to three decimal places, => 8.865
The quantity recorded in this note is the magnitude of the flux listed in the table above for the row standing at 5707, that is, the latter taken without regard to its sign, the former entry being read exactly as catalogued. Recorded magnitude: 8.62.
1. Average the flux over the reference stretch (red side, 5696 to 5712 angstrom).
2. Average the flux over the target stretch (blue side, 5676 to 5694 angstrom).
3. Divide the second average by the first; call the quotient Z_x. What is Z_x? 1.00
